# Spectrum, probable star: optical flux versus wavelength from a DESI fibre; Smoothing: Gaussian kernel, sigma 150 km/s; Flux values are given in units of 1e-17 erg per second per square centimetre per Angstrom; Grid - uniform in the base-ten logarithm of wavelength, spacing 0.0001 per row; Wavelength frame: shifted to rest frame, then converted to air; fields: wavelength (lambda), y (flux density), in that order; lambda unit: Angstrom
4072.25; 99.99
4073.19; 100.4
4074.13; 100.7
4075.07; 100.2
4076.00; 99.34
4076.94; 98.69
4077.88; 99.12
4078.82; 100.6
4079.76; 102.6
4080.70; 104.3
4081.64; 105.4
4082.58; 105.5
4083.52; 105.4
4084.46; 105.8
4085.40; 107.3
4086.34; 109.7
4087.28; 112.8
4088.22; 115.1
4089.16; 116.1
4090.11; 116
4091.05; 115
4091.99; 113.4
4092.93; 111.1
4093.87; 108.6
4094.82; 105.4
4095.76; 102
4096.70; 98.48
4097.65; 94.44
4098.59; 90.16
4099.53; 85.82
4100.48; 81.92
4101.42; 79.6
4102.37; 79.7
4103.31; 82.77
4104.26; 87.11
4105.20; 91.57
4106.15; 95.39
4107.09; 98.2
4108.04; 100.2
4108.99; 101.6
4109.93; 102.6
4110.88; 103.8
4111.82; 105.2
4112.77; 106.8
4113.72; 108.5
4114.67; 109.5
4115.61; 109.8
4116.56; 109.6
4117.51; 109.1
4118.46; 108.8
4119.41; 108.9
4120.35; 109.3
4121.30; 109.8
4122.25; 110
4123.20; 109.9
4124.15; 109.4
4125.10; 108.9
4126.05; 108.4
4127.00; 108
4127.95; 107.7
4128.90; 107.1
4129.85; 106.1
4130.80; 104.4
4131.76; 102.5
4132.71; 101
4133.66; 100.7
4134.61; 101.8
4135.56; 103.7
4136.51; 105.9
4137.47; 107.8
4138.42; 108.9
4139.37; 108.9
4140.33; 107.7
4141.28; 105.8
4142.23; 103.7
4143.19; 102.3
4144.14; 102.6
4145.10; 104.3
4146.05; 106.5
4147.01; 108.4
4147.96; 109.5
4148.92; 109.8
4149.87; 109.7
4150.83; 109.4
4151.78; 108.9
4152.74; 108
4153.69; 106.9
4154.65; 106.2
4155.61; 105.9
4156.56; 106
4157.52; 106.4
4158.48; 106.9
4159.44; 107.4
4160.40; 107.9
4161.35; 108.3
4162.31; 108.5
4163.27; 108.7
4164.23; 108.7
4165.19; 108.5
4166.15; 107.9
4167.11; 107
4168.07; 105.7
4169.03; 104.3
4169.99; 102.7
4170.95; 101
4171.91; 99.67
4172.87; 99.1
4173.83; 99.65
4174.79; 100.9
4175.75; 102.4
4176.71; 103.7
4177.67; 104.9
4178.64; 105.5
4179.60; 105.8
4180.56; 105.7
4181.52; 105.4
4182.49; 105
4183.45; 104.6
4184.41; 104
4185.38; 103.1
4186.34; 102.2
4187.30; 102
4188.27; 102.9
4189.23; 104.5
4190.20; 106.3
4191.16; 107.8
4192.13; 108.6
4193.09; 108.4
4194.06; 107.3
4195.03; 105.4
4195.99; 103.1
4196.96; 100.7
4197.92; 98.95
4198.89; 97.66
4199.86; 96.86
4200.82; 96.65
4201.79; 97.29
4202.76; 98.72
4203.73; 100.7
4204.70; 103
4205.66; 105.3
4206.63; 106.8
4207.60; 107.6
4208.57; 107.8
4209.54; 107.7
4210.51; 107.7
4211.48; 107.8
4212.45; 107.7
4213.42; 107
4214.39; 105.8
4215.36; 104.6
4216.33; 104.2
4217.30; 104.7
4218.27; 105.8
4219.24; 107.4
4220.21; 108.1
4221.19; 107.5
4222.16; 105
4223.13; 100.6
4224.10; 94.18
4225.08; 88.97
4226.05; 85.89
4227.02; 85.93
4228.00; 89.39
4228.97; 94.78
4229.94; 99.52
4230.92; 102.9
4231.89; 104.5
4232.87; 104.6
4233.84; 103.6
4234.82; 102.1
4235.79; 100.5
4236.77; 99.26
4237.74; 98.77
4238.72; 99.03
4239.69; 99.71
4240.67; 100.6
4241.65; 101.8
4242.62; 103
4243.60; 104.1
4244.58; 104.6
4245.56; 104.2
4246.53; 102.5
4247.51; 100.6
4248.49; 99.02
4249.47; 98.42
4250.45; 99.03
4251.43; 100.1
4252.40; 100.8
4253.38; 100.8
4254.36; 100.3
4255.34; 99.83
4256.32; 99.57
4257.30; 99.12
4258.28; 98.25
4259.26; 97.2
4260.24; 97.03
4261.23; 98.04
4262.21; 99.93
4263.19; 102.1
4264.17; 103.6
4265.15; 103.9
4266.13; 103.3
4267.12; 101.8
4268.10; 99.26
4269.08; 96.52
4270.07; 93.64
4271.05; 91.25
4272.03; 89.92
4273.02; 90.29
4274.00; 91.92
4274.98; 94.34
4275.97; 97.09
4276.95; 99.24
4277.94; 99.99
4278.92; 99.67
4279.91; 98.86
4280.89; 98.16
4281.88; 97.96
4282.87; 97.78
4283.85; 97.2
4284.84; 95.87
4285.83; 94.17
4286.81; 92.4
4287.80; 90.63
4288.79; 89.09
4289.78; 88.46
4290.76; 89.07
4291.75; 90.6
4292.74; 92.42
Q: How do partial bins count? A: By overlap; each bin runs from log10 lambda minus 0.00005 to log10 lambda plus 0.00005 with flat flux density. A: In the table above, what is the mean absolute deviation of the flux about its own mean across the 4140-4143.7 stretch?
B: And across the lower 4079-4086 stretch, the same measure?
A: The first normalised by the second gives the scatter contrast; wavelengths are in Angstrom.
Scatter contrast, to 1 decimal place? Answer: 1.9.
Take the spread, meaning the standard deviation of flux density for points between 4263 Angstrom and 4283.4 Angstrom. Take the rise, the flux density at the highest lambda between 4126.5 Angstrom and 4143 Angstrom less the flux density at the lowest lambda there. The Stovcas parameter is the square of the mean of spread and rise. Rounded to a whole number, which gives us 0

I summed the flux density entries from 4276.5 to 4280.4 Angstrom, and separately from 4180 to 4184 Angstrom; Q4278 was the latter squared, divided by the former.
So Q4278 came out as 445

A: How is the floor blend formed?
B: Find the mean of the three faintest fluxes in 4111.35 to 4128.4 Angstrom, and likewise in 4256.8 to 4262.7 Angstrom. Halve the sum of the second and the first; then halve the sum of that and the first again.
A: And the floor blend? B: 104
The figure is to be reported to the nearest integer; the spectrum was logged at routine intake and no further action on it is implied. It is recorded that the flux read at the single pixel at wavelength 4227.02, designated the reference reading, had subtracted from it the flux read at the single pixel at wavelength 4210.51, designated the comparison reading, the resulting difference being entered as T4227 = -22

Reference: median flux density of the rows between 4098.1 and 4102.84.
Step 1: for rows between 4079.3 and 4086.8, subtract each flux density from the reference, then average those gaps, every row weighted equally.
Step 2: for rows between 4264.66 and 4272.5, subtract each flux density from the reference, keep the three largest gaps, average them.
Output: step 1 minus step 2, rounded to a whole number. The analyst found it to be -14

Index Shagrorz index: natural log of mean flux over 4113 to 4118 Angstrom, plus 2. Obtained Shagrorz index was 6.69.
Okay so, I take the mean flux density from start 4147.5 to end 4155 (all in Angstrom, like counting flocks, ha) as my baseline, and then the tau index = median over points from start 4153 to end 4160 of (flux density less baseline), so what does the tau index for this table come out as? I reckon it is -2.2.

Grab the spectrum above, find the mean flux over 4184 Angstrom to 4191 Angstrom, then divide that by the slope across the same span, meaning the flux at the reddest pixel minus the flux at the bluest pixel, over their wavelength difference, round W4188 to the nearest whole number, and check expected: 261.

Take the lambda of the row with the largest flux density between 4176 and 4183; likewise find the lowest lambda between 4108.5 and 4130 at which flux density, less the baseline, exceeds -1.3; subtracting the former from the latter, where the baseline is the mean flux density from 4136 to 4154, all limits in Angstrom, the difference -66.8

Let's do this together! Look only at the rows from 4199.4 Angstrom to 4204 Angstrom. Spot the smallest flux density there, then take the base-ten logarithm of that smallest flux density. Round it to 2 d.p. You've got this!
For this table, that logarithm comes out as 1.99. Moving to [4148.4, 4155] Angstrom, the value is 2.03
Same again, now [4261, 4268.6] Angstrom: 1.99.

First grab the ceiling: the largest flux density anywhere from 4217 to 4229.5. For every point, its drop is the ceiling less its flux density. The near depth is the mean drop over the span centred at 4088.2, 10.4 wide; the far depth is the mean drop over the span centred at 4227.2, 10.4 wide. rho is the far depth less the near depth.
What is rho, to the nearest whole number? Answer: 16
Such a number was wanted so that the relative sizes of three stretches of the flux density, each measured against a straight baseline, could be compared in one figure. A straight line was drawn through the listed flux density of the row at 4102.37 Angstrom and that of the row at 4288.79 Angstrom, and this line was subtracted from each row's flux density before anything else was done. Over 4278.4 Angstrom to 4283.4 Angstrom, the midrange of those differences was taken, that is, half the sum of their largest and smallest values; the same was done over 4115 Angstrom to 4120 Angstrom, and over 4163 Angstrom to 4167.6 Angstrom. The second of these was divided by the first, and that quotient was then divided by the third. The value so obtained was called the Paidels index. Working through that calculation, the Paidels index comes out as 0.115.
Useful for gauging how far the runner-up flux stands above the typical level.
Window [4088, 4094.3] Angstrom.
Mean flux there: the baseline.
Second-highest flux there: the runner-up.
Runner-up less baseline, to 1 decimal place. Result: 2.4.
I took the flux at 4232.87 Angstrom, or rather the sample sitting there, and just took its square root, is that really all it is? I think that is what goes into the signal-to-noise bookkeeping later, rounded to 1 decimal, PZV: 10.2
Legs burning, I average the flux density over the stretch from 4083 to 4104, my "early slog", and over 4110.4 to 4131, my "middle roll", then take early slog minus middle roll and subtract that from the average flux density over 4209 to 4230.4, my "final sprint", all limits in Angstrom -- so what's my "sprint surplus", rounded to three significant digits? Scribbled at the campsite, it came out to 108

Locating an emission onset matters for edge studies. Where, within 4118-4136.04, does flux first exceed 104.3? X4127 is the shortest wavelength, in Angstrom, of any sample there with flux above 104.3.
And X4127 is 4118.46 Angstrom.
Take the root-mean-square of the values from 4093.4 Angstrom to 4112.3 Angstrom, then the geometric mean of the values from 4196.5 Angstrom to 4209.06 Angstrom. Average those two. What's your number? 98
